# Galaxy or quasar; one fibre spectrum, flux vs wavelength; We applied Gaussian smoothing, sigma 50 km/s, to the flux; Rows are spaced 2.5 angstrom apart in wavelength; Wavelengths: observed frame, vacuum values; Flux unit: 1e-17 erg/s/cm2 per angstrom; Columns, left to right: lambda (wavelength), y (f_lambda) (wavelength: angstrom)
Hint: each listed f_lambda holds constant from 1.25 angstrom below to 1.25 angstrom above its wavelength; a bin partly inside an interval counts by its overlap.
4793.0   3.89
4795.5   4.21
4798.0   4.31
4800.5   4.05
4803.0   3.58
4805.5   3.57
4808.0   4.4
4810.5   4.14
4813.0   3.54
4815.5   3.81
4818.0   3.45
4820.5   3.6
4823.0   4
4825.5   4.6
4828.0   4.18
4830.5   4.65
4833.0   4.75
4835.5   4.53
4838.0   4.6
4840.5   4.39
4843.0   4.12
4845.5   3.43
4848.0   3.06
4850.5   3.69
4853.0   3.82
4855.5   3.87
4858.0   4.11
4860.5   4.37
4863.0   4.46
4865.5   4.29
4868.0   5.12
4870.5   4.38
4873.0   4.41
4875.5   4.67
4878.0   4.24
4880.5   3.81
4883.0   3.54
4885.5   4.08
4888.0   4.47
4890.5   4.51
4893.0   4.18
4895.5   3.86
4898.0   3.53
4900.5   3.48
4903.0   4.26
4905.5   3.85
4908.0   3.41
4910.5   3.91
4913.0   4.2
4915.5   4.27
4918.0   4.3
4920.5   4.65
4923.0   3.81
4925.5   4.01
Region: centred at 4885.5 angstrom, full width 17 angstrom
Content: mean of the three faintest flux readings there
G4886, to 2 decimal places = 3.81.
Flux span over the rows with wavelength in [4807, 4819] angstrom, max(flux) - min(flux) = 0.95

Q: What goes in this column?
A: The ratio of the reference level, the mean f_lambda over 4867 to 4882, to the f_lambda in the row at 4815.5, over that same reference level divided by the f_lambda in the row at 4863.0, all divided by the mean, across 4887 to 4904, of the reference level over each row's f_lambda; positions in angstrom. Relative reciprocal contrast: 1.06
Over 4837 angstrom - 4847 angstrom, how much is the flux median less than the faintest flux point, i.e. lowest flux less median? -0.8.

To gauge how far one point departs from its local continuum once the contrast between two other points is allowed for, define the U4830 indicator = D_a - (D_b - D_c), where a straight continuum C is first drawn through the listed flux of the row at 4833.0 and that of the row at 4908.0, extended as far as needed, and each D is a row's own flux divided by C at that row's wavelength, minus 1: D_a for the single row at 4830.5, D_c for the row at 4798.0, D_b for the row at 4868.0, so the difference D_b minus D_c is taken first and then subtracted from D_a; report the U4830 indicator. -0.47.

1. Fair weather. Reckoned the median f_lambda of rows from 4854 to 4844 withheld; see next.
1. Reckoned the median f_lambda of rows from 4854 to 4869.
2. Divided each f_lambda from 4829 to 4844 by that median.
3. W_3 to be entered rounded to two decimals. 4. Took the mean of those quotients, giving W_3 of 1.04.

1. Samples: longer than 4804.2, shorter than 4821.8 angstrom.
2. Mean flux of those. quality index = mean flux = 3.79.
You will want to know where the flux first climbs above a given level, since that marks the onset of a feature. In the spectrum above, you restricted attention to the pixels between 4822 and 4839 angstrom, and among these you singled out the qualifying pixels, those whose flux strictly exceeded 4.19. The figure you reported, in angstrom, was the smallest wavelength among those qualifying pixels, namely 4825.5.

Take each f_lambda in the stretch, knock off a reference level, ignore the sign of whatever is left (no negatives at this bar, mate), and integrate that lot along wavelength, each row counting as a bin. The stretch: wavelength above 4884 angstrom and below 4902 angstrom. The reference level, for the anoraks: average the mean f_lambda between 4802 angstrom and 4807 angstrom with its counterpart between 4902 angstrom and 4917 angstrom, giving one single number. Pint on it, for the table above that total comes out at 6.9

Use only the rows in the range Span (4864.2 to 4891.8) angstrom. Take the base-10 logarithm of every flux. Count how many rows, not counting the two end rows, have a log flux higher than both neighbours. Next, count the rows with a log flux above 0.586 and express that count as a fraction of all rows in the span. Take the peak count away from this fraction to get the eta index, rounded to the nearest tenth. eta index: -1.2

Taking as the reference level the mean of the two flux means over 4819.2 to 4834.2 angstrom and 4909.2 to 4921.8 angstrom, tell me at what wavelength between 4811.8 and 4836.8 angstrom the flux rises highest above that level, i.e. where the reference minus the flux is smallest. 4833.0 angstrom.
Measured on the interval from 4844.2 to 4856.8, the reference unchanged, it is 4855.5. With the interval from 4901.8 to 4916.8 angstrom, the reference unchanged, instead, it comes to 4915.5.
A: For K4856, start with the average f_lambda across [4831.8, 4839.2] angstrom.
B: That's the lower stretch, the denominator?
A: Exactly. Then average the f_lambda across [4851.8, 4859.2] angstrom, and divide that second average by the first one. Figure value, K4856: 0.85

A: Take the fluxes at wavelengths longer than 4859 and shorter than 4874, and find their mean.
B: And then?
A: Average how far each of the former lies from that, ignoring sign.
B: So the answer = 0.205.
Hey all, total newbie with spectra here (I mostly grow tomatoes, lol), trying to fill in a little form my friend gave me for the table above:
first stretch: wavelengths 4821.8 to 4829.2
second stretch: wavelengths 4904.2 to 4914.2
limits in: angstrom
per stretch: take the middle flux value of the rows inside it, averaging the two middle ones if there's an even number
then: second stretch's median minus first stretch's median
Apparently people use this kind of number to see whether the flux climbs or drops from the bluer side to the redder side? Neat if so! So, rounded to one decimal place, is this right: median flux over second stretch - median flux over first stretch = -0.3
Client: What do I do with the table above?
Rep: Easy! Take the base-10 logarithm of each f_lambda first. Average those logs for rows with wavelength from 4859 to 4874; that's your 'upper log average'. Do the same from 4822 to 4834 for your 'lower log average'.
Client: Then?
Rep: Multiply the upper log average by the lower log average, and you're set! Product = 0.422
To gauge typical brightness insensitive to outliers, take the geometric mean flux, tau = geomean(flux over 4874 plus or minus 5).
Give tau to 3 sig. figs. 4.42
